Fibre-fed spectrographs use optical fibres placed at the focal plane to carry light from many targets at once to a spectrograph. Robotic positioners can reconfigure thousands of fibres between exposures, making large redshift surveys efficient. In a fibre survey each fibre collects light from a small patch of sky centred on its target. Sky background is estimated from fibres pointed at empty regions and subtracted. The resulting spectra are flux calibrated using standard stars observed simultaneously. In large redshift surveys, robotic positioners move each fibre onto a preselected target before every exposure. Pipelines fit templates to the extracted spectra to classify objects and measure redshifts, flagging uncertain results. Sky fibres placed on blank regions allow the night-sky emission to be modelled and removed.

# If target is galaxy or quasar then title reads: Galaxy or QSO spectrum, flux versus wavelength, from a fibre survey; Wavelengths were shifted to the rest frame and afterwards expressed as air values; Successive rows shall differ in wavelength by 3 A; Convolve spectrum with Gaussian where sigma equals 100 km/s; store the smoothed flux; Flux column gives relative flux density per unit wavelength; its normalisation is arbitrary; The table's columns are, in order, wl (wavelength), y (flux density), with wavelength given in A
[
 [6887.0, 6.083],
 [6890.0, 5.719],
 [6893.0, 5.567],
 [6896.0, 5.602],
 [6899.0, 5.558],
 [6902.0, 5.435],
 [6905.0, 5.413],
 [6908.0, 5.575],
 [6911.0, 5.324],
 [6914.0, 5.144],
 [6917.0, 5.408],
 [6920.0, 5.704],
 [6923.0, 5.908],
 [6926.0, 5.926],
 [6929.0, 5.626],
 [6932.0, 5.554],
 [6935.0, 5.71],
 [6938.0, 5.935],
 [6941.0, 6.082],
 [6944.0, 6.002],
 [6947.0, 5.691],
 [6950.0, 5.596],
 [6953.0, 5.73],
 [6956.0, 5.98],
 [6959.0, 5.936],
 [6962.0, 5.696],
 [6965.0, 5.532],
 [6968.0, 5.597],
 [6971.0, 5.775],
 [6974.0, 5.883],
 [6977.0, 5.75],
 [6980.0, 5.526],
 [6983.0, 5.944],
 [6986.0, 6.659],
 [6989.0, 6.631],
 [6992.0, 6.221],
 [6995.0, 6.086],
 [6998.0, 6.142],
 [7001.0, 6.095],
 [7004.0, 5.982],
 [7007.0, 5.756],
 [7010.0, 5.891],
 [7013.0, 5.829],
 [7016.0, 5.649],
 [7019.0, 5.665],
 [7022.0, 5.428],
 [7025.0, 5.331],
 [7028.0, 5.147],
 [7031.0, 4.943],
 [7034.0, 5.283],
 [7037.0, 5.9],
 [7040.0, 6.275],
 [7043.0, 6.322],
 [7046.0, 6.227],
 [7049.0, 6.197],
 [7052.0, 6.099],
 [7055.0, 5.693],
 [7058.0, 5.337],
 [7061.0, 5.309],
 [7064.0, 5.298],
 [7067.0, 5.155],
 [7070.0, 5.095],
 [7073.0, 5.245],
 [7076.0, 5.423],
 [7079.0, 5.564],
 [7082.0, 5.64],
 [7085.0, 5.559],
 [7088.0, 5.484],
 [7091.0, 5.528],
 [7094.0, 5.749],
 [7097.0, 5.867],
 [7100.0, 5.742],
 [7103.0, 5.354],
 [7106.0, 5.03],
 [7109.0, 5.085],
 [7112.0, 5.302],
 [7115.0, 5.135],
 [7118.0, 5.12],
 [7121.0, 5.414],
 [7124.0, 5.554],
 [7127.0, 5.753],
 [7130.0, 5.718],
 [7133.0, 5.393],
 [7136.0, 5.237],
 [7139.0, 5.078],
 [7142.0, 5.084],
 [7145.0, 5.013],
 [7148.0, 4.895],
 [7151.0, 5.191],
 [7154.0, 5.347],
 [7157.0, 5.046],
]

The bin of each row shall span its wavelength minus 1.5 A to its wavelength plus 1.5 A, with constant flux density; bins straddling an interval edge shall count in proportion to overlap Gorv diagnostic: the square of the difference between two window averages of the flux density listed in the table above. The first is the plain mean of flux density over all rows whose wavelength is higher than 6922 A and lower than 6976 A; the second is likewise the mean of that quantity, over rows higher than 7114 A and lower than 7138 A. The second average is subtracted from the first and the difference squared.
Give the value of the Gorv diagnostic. 0.14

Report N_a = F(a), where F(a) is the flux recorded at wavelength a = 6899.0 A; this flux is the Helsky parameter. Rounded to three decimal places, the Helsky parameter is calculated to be 5.558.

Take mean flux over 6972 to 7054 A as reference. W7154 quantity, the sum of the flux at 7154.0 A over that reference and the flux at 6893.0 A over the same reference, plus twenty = 21.9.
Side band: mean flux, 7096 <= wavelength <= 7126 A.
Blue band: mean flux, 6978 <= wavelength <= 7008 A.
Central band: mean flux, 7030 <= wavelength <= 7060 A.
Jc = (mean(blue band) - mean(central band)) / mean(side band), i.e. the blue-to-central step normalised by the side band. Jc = 0.05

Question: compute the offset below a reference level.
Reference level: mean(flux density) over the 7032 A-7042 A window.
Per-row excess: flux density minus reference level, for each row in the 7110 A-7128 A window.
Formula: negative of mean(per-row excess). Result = 0.4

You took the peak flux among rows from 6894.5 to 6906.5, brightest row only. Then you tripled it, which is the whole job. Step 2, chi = 17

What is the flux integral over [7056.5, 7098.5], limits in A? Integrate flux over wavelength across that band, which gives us 229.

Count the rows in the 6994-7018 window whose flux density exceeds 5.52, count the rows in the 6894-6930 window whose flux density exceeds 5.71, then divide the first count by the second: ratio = 4.0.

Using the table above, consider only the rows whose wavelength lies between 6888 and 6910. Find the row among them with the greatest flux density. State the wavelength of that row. 6890.0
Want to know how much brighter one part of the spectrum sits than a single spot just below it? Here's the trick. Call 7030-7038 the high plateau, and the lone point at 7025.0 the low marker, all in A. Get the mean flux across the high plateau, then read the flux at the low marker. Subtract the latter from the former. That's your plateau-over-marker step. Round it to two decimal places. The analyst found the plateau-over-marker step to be 0.04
